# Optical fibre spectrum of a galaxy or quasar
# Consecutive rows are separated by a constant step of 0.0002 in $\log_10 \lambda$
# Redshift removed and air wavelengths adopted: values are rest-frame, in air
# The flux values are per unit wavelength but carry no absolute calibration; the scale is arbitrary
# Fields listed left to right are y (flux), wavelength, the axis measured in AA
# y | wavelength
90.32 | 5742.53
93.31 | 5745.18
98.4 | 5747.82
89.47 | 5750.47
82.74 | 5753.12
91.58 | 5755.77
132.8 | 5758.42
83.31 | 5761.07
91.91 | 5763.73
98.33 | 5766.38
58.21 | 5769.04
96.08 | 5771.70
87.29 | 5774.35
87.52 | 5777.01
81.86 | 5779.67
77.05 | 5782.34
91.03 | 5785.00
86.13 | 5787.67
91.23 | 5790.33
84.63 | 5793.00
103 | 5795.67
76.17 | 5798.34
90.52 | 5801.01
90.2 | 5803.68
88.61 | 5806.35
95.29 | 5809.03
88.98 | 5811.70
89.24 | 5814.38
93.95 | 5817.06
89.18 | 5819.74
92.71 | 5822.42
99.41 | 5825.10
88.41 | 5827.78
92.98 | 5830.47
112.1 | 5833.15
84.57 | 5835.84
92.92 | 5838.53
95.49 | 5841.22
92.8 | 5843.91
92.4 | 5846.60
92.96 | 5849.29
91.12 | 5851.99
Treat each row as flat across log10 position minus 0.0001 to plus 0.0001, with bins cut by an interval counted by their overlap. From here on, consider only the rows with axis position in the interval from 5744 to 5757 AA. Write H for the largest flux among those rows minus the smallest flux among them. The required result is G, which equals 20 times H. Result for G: 313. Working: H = 16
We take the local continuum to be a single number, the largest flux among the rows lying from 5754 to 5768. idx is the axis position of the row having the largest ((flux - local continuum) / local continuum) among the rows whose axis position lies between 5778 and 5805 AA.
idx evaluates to 5795.67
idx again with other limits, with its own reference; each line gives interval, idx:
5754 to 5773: 5758.42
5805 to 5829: 5825.10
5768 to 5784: 5771.70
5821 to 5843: 5833.15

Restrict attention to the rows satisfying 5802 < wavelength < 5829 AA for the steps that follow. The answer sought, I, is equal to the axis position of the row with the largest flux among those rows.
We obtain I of 5825.10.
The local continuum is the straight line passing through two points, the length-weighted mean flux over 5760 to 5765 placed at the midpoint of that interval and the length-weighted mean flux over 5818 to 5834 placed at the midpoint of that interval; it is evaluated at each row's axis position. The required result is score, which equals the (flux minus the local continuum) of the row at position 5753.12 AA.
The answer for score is -4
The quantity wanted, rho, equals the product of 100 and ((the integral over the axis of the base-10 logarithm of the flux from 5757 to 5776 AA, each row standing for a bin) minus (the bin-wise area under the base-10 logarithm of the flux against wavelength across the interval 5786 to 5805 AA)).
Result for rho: 16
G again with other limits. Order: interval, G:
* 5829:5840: 551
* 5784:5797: 367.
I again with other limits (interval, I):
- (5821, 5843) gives 5833.15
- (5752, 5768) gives 5758.42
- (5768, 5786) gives 5771.70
